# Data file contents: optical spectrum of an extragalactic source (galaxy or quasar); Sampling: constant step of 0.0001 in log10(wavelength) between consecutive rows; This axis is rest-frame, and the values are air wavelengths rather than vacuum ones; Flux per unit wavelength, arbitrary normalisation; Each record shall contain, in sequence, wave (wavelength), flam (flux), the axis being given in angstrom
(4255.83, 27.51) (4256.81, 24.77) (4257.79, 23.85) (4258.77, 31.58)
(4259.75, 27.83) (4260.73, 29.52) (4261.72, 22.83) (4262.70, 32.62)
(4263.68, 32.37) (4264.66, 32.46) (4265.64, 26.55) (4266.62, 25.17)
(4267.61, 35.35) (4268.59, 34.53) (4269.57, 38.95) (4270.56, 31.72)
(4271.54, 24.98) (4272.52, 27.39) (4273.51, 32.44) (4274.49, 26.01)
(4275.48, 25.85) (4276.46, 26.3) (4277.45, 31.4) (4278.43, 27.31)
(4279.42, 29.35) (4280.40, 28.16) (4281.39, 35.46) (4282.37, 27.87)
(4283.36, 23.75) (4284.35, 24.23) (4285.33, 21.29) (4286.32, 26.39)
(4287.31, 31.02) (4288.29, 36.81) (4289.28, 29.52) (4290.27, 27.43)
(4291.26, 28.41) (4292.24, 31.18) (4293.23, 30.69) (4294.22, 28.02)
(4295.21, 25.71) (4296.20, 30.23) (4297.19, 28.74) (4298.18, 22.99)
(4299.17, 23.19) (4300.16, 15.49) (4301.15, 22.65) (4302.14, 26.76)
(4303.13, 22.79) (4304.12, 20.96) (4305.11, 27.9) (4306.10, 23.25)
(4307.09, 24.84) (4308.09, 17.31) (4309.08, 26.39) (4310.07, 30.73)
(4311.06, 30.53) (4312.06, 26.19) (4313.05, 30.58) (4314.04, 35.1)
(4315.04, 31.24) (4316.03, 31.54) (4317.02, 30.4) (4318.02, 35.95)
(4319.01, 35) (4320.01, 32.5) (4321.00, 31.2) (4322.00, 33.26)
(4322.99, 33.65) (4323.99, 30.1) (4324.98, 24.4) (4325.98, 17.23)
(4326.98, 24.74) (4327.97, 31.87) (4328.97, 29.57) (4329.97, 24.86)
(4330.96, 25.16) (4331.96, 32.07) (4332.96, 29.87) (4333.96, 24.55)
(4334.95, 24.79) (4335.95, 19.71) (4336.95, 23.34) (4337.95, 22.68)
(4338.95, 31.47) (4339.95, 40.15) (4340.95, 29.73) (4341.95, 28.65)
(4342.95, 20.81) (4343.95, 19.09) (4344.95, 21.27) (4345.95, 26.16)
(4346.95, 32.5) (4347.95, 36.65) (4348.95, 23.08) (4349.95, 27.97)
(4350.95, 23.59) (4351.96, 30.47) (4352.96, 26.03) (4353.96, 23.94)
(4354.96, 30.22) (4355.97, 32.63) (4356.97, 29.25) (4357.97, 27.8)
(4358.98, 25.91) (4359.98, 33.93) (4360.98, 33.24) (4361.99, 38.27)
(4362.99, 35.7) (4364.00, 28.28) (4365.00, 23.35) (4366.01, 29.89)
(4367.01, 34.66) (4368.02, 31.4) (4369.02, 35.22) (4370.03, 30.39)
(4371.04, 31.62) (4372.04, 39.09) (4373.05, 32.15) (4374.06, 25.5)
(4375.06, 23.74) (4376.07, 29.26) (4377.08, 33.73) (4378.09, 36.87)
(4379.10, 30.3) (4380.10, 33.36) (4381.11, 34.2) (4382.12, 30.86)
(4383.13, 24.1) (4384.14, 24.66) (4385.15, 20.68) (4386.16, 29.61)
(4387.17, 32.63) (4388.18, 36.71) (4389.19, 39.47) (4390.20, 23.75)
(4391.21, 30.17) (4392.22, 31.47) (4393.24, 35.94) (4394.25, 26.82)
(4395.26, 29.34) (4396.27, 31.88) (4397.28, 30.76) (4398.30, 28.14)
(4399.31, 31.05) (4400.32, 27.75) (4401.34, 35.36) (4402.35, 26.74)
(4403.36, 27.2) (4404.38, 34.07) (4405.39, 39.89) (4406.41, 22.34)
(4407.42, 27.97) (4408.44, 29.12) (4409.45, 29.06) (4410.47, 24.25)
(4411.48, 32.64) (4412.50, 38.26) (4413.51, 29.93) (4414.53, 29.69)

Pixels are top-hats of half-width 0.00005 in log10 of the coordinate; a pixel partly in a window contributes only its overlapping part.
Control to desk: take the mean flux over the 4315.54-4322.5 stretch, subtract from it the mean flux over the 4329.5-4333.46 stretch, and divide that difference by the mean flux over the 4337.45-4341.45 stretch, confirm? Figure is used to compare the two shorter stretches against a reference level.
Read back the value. 0.16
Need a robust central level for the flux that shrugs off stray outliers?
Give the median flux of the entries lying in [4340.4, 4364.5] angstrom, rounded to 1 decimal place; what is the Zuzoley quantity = 28.5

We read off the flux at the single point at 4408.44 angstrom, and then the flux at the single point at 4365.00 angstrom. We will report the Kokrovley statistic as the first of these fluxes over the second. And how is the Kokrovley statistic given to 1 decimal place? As 1.2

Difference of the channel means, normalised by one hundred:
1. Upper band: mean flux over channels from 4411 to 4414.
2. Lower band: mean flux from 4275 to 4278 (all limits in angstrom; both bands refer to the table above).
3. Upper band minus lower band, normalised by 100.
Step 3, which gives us 0.058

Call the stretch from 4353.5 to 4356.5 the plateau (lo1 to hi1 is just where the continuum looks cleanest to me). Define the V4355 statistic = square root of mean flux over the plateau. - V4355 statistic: 5.38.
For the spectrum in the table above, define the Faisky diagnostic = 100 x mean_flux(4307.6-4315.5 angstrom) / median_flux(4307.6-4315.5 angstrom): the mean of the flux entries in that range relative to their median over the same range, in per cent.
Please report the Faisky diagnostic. 93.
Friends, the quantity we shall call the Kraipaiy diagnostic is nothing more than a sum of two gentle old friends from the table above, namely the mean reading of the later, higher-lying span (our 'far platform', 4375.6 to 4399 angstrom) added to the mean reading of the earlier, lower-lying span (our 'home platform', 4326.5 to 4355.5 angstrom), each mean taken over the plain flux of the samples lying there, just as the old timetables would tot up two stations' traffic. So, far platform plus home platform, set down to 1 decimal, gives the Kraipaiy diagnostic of 57.7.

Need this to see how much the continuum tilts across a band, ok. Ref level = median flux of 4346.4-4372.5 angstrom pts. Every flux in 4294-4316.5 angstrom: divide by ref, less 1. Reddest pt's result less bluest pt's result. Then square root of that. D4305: 0.34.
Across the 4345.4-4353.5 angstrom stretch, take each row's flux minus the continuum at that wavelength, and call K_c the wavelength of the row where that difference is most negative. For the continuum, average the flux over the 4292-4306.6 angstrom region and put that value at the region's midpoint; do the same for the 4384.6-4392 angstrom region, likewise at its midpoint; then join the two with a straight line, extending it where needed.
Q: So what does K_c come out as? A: 4348.95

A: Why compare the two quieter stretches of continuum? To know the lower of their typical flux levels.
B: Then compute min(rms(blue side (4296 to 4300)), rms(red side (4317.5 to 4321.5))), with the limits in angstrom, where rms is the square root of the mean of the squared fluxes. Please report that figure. 26.5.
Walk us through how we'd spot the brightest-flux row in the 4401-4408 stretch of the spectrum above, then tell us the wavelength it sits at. 4405.39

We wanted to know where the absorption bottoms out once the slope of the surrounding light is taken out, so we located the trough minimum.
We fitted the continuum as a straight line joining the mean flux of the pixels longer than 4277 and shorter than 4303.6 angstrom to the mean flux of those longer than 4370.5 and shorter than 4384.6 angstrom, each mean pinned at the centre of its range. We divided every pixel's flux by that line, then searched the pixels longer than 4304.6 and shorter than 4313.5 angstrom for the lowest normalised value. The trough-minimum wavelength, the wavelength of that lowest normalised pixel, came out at 4308.09 angstrom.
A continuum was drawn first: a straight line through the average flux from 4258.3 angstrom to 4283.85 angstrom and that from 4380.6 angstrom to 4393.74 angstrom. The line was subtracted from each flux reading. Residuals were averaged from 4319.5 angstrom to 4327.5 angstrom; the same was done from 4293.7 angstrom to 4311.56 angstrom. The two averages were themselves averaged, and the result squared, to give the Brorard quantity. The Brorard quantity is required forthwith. 10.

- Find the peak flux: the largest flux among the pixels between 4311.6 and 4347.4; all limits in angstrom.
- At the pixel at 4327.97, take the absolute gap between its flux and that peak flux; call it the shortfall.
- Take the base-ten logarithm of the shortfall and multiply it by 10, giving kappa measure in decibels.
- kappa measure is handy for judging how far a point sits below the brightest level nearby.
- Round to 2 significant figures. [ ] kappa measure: 9.2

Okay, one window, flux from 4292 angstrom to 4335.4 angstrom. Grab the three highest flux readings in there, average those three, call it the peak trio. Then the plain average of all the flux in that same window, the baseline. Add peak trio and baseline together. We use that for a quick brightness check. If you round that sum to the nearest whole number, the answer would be 63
